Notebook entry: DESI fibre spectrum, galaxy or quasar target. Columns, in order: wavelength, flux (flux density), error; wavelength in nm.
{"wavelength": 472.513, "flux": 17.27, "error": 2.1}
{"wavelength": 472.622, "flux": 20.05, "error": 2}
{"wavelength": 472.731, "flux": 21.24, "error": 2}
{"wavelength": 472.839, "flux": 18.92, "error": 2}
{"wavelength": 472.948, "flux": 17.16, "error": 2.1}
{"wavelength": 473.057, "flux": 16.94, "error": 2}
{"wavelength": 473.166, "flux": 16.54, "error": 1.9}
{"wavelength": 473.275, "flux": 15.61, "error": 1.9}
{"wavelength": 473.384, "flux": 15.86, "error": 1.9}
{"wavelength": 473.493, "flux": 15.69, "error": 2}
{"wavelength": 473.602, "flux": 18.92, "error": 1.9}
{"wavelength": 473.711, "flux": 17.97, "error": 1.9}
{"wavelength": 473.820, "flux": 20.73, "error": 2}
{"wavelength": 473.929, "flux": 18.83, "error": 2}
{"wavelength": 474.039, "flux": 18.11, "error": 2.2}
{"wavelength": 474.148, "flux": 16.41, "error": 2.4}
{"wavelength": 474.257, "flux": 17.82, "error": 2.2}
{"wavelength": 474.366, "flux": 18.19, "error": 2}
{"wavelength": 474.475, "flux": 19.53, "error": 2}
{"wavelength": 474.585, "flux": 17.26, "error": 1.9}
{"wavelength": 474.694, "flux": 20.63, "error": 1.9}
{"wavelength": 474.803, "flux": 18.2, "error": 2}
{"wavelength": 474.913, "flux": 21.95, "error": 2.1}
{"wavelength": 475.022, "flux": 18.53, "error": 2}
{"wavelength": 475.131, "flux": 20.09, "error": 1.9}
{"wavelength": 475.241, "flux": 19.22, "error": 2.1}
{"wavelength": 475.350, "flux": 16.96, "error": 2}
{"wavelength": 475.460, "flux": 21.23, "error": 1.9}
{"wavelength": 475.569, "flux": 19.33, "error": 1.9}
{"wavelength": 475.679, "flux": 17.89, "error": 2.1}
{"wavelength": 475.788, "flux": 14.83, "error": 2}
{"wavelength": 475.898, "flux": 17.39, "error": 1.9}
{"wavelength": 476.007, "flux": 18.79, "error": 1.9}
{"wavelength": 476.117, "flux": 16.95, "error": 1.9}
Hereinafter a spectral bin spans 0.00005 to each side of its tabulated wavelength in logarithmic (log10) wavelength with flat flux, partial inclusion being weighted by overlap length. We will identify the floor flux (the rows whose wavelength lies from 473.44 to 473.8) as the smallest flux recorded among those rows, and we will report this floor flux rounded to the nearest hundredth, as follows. 15.69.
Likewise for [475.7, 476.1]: 14.83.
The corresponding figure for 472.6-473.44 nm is 15.61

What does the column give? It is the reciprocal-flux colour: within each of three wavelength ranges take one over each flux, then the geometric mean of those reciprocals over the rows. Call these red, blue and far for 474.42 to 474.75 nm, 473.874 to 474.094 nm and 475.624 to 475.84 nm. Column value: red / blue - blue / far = 0.09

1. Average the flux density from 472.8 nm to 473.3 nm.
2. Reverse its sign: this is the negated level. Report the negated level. -17.0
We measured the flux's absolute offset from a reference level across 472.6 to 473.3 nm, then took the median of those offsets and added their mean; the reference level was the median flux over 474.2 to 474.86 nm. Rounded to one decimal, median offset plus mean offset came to 3.4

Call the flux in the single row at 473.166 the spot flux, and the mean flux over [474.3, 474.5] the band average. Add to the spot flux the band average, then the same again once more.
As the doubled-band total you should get 54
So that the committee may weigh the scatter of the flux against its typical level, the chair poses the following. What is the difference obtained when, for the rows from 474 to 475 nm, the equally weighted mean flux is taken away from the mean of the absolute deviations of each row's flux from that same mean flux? -17.3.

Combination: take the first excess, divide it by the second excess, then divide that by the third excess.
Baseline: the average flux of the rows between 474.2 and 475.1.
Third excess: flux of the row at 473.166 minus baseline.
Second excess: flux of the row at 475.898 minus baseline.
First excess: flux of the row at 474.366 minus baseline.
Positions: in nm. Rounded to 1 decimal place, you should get -0.2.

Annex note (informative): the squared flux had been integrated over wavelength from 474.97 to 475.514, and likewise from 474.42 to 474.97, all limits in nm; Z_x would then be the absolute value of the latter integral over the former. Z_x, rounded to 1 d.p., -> 1.0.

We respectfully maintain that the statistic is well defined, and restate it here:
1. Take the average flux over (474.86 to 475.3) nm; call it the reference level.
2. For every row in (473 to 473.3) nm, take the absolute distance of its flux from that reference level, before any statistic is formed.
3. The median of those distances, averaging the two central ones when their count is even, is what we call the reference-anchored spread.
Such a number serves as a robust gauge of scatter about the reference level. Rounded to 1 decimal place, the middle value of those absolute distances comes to 3.4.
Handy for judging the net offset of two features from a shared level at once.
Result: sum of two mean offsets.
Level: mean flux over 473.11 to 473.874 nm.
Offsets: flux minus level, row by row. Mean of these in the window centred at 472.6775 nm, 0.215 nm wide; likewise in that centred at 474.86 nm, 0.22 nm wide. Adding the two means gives 6.1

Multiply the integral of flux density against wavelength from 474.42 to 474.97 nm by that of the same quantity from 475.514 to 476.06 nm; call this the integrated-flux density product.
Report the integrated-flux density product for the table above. 103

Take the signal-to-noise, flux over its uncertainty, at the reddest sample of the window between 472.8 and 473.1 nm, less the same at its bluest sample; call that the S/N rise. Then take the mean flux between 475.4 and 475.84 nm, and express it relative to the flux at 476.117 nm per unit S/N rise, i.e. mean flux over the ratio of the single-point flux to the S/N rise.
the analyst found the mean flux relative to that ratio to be -1.07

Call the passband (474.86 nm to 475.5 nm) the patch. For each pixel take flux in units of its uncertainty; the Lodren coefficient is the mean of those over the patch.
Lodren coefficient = 9.8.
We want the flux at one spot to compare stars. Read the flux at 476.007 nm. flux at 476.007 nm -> 18.79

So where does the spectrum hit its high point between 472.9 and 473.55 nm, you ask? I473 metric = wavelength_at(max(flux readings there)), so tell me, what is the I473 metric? 472.948 nm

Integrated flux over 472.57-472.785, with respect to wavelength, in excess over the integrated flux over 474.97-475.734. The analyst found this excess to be -10.1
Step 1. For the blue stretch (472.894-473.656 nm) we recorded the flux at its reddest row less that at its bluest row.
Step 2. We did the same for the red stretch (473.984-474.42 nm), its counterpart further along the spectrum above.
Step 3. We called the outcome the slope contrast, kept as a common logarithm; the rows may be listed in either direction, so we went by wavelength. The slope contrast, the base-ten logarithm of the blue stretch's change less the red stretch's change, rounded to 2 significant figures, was 0.23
